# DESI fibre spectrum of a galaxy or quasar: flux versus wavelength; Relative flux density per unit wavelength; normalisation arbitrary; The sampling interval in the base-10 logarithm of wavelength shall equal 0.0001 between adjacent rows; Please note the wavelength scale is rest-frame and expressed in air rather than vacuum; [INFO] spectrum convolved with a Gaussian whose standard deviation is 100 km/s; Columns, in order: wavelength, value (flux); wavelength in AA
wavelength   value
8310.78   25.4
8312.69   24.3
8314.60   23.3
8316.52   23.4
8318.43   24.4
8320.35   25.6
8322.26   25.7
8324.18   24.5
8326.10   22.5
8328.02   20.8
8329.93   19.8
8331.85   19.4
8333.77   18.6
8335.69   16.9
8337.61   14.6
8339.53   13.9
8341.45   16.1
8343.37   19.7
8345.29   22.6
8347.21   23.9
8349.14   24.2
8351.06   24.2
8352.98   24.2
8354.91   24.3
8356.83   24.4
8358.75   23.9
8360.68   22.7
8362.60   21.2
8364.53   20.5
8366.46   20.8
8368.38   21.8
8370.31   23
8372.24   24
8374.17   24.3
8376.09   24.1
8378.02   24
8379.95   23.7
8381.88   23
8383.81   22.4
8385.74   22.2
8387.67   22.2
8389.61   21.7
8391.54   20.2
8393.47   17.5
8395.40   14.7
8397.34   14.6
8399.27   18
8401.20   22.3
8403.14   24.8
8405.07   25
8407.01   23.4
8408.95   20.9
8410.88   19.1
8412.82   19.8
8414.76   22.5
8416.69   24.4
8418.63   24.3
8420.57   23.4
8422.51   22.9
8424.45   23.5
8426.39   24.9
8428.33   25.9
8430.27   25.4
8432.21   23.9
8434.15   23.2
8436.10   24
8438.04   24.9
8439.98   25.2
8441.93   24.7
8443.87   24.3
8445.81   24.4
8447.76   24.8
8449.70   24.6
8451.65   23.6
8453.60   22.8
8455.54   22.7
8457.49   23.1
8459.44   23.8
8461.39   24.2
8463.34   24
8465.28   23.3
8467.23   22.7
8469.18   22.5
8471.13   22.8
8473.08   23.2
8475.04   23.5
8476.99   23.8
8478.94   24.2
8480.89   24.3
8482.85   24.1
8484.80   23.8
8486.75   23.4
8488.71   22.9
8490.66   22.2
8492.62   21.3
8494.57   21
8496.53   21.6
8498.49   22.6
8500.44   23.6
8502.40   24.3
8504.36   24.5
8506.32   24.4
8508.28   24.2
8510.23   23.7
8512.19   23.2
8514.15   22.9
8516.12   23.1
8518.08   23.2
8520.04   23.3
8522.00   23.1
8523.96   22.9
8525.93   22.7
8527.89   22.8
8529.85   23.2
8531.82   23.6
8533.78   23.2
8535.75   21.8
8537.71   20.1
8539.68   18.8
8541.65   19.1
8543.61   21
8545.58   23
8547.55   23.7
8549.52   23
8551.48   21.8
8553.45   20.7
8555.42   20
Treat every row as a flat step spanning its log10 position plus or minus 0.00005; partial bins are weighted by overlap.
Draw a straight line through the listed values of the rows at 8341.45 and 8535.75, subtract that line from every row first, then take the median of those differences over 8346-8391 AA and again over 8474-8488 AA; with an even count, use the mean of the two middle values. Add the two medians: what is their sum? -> 10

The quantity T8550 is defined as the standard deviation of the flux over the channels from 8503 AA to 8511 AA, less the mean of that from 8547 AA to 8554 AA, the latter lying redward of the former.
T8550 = -22.0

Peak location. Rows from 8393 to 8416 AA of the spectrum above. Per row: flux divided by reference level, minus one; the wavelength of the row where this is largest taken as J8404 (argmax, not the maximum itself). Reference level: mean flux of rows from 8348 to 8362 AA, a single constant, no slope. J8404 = 8405.07 AA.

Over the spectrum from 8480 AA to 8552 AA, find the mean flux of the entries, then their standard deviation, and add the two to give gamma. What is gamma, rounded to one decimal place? 24.1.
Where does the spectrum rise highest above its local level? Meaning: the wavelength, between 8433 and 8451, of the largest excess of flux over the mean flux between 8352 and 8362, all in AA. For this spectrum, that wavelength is 8439.98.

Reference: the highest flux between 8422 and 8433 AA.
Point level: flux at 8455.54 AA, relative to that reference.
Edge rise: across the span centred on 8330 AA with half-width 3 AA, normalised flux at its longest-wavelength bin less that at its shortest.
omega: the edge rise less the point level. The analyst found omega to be -0.93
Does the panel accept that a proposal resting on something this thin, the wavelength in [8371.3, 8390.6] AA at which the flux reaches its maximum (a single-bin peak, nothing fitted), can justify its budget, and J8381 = 8374.17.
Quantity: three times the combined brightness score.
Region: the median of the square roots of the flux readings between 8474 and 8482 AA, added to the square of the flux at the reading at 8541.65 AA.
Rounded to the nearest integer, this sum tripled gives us 1109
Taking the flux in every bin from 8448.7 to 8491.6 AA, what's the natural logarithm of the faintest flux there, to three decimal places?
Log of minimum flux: 3.100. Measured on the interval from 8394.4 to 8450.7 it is 2.681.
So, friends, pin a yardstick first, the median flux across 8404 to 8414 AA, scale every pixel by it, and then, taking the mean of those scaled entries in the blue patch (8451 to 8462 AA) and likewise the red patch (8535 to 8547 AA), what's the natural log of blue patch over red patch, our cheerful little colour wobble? 0.12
